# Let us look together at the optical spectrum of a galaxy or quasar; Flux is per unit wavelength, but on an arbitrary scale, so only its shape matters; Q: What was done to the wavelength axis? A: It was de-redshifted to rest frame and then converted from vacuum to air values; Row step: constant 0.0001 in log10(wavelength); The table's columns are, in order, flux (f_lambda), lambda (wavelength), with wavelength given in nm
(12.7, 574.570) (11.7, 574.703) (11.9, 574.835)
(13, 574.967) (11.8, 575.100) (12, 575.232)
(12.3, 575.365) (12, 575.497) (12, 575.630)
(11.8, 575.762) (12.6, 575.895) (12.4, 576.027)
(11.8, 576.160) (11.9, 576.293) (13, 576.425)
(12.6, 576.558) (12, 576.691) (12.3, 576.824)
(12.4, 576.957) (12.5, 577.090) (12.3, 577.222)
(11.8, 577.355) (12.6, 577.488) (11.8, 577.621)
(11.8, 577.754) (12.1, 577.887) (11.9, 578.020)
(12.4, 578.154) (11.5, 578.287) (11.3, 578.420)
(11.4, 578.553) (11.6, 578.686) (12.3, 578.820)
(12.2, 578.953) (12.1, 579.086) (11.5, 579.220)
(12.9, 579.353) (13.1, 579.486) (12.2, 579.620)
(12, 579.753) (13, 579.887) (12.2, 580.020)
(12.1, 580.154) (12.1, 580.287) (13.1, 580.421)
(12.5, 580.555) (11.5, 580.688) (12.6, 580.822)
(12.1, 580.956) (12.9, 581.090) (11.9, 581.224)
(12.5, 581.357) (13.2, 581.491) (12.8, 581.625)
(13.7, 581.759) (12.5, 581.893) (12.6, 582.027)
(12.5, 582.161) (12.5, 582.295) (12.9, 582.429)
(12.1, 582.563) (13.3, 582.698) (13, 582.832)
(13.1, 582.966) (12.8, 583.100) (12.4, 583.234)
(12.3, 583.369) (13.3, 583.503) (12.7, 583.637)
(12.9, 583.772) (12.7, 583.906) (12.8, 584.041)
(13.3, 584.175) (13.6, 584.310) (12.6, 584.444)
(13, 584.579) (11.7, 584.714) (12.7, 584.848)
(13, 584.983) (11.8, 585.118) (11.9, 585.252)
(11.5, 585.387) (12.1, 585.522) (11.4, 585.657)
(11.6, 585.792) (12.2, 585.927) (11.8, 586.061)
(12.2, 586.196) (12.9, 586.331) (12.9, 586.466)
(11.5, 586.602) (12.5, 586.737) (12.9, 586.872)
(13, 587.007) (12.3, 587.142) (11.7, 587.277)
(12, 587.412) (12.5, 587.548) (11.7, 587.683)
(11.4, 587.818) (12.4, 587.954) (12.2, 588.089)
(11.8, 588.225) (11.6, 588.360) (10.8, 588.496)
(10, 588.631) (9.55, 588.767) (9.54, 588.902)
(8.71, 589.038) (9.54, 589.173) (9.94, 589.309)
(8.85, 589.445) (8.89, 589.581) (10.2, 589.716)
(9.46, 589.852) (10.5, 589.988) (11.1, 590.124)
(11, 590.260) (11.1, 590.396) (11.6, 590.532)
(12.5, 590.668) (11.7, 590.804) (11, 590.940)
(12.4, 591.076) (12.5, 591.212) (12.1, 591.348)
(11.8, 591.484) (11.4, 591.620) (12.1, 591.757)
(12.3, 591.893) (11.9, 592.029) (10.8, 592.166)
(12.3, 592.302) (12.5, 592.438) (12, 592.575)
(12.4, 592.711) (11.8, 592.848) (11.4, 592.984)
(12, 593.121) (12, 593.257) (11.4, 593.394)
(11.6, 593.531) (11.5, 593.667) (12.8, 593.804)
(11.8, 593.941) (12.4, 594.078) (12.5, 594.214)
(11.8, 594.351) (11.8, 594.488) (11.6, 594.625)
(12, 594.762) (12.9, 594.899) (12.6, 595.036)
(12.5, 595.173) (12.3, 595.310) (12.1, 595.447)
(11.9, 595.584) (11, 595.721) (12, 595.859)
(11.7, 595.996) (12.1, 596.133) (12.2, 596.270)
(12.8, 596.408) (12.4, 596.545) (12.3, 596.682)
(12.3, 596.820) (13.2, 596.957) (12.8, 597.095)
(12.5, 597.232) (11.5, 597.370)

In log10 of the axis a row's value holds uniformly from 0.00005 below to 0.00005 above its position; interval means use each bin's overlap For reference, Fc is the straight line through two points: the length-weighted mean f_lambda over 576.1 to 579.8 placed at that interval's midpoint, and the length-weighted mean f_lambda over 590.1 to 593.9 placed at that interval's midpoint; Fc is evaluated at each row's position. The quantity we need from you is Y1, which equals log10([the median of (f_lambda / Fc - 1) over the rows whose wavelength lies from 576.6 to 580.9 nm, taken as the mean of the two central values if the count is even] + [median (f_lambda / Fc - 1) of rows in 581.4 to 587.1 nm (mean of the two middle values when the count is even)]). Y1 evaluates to -1.20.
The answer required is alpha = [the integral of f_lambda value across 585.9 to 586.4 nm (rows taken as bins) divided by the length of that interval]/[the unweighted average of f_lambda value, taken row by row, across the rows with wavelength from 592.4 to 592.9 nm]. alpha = 1.01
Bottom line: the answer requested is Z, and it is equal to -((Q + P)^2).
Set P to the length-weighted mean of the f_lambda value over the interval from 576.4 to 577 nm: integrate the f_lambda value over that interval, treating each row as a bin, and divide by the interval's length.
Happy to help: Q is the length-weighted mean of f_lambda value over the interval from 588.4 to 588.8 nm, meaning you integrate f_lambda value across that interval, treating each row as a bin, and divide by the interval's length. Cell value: -514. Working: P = 12.41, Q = 10.3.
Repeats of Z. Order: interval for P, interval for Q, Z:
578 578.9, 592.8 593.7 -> -550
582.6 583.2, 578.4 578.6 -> -592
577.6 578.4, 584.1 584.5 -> -629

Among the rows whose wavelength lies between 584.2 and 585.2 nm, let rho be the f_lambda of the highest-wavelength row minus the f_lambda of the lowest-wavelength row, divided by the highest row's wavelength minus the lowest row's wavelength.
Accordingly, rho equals -2.2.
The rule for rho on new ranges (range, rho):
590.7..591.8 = 0.4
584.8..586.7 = -0.7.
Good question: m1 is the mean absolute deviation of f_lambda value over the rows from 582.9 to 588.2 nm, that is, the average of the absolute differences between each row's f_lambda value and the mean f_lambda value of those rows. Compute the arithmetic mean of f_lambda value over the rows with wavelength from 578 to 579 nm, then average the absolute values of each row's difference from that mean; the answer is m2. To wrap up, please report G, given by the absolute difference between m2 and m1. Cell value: 0.13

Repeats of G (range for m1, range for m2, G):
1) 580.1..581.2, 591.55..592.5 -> 0.04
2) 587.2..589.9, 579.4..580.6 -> 0.77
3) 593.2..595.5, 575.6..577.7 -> 0.07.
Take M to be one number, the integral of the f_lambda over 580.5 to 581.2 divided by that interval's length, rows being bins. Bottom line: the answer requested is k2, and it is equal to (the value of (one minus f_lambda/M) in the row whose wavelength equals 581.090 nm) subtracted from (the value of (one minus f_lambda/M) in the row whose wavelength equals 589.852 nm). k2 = 0.28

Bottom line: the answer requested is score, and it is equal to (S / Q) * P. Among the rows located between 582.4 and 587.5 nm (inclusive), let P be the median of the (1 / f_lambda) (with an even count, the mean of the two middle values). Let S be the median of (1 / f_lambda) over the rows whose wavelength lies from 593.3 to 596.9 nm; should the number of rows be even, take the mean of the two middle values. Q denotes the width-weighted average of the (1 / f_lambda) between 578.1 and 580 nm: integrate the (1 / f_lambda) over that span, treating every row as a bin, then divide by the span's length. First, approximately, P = 0.079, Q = 0.0828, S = 0.0826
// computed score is 0.079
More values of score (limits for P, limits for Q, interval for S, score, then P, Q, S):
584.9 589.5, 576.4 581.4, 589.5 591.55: 0.093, 0.085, 0.0821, 0.0901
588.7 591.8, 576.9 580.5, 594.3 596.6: 0.091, 0.091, 0.0824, 0.0826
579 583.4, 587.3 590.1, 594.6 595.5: 0.068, 0.080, 0.0956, 0.0813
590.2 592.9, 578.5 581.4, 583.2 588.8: 0.084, 0.084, 0.0817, 0.0816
